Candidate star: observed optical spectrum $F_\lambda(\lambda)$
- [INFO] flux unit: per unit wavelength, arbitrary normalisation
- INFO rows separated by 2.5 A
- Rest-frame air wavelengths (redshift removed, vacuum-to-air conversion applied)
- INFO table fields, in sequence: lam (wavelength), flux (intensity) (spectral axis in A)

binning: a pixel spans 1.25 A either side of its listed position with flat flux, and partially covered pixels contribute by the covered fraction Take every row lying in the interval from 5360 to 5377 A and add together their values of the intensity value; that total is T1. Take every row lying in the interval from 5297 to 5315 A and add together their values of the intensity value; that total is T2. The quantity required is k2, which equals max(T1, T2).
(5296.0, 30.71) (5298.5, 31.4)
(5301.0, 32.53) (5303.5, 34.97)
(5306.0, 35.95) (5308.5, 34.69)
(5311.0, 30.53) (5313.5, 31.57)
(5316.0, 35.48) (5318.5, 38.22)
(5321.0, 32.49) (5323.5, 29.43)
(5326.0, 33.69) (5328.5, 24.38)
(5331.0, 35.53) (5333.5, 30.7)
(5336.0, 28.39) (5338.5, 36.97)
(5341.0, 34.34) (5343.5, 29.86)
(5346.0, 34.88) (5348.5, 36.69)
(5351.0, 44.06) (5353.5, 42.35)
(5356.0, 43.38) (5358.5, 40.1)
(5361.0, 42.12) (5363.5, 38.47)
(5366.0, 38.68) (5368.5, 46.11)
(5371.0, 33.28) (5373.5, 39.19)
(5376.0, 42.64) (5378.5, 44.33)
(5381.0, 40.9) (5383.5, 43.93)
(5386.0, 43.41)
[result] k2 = 280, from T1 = 280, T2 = 232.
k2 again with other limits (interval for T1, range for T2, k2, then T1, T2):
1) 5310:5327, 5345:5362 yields 284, 231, 284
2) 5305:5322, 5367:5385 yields 290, 239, 290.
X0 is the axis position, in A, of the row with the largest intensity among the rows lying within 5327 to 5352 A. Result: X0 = 5351.0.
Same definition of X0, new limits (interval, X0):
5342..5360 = 5351.0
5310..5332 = 5318.5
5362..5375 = 5368.5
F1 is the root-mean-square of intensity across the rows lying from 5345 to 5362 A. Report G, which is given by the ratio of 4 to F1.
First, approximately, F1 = 40.6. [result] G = 0.098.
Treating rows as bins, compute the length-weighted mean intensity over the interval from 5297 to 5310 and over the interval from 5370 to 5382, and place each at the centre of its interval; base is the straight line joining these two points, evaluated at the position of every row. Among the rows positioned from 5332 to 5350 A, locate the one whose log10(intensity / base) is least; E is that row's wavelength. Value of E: 5336.0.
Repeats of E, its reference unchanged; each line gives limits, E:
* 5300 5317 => 5311.0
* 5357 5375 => 5371.0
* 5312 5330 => 5328.5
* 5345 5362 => 5346.0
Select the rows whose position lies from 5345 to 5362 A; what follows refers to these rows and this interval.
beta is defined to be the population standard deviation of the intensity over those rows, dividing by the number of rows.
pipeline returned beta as 3.2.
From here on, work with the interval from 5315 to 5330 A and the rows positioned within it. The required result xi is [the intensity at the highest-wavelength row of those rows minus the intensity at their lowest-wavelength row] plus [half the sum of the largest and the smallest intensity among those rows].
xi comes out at 20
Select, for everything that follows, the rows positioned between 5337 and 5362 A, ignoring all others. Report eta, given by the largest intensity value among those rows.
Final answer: 44.06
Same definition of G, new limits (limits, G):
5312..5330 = 0.123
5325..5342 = 0.124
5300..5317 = 0.119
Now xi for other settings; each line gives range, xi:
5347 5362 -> 46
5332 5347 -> 37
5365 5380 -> 45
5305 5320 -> 37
